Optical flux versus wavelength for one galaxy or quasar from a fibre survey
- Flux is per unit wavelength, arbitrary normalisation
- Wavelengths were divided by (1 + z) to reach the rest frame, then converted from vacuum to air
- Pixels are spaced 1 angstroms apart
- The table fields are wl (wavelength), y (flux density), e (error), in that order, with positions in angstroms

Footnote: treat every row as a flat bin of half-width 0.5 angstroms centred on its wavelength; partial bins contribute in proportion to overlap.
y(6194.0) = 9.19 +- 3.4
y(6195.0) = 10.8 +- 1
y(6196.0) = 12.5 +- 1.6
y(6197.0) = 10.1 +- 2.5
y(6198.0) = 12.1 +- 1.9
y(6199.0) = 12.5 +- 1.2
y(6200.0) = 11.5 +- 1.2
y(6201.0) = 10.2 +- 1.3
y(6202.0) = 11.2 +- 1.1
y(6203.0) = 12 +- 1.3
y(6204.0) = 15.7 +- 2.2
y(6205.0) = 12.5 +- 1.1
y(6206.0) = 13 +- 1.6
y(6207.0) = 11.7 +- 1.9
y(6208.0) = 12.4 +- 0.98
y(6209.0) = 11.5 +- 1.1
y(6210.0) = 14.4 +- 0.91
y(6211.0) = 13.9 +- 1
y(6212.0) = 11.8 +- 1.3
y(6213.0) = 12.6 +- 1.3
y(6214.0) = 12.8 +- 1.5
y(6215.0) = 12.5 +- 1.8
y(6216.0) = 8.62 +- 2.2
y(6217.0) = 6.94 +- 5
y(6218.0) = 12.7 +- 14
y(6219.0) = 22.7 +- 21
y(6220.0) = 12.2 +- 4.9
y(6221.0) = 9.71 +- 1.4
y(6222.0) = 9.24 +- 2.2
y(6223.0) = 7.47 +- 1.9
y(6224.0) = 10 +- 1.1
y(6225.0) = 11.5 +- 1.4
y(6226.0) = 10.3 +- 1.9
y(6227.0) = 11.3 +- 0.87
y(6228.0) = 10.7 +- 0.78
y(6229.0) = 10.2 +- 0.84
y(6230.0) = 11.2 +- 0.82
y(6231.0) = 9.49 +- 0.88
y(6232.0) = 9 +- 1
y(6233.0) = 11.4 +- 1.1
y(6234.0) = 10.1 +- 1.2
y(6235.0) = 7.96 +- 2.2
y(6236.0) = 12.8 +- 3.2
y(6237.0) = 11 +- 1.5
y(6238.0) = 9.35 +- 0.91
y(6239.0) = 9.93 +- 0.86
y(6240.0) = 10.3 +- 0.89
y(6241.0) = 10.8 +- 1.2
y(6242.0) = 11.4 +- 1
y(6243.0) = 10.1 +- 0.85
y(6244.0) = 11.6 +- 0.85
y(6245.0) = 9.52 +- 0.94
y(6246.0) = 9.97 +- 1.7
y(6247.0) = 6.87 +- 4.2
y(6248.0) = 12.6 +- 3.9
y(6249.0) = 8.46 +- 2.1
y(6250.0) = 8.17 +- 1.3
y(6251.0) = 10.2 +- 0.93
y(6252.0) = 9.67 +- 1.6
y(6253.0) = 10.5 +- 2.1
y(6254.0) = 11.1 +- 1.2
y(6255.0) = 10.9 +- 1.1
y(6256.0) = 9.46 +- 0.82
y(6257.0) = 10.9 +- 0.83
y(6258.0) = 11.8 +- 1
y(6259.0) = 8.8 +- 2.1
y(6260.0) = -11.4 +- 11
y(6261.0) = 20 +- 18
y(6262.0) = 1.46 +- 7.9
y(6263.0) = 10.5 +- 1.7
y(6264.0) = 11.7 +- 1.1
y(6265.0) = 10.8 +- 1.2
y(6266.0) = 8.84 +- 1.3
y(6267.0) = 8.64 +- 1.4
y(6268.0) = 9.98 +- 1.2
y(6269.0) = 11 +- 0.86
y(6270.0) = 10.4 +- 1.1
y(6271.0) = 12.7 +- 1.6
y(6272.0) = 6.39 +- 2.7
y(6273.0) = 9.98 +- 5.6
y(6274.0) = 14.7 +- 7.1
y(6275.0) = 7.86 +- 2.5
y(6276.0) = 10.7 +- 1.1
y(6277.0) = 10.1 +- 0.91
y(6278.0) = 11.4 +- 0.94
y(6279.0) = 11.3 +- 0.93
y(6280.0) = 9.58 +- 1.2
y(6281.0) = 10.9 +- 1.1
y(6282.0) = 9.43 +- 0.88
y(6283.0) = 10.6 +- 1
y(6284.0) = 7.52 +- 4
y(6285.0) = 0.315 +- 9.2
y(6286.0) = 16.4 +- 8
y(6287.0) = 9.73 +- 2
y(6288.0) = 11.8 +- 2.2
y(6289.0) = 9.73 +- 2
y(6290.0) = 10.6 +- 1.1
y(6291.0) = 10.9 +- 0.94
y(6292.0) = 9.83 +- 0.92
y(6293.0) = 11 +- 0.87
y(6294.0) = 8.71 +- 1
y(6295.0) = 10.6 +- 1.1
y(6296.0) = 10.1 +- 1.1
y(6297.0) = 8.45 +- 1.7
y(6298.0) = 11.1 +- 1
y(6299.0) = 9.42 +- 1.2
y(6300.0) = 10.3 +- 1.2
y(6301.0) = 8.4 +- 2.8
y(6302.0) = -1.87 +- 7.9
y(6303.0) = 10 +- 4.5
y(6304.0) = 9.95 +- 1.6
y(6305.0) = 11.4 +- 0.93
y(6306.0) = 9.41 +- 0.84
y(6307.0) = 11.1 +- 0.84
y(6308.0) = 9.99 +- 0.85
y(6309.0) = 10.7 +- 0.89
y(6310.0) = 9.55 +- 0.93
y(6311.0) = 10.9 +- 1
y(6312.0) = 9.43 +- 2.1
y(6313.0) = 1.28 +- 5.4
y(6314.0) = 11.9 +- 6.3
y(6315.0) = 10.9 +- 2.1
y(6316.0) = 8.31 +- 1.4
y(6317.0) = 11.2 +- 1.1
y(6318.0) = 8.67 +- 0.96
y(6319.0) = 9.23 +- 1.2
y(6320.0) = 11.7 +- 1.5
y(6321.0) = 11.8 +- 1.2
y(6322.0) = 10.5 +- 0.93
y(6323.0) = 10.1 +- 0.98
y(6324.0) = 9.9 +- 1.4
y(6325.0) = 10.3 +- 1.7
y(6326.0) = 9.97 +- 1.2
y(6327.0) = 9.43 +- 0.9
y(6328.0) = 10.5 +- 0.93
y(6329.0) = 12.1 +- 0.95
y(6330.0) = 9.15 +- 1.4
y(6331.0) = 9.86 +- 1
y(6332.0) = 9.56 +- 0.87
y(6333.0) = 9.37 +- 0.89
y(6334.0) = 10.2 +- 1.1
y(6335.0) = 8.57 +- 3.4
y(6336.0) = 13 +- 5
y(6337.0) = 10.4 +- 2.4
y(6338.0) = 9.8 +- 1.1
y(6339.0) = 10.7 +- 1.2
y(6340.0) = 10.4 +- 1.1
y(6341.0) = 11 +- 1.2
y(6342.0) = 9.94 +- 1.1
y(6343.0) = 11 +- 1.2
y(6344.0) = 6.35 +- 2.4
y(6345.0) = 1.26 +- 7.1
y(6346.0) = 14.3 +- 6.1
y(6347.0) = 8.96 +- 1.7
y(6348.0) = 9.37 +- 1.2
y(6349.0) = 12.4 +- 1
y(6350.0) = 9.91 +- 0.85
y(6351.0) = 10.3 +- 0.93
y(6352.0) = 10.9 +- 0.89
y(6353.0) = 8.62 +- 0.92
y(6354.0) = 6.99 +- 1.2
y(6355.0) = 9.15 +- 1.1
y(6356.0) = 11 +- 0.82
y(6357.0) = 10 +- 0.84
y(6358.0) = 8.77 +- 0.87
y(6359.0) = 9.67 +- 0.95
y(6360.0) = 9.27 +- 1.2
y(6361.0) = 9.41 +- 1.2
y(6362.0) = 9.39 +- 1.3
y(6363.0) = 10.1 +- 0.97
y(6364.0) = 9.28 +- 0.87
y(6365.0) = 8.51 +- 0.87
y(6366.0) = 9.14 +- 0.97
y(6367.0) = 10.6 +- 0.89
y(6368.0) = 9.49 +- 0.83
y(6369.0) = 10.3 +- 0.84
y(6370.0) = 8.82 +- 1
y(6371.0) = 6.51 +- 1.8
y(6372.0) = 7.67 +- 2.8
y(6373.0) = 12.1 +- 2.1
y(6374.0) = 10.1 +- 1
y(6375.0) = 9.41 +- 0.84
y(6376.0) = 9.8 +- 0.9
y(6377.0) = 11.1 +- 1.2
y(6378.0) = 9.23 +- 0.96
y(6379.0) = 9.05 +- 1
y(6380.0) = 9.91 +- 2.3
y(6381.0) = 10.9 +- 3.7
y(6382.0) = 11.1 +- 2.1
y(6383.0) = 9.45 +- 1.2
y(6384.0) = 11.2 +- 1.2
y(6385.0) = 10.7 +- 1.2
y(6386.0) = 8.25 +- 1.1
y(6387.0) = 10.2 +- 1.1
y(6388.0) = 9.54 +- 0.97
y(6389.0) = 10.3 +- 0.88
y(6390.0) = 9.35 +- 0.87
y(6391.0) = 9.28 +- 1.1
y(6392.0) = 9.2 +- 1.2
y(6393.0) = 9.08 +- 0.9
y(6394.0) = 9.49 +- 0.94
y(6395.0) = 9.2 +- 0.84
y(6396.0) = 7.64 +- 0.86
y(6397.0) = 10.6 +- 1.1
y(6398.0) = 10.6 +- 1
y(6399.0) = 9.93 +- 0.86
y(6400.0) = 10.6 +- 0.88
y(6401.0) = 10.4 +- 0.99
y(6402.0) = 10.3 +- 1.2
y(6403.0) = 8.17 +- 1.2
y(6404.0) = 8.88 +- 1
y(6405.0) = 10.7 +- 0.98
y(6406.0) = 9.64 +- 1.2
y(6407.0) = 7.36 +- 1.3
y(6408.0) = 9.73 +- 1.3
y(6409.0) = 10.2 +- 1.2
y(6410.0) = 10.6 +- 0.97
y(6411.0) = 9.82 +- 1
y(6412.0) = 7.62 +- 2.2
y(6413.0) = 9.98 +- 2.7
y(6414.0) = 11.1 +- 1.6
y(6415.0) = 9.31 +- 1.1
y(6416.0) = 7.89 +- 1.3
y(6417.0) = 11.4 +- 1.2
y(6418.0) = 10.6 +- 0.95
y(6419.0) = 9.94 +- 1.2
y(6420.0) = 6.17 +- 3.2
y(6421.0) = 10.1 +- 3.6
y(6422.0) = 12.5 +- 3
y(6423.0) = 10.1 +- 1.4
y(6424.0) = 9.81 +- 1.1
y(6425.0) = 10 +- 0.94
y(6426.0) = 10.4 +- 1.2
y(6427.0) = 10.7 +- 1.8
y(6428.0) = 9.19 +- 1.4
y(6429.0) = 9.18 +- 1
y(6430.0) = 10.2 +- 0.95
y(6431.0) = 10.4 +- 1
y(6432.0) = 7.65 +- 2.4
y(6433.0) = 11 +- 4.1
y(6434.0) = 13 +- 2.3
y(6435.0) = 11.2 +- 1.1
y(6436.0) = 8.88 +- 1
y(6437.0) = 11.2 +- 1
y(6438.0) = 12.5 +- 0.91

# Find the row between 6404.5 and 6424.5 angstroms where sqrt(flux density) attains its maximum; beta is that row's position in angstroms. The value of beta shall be 6422.0 angstroms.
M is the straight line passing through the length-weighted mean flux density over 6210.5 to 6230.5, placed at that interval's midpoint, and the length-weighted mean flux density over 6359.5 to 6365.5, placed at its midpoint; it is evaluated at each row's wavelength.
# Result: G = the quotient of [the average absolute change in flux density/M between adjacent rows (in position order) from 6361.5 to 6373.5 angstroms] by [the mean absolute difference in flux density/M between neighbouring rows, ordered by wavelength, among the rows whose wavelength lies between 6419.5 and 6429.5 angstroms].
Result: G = 1.03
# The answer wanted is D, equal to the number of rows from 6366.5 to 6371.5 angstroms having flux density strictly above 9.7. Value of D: 2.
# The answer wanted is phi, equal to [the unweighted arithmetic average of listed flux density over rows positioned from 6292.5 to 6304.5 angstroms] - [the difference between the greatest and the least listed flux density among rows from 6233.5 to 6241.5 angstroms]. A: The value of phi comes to 4.0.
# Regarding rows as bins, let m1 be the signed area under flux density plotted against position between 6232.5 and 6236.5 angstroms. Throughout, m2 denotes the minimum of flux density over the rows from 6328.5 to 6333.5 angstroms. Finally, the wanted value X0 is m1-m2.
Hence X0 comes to 33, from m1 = 42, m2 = 9.15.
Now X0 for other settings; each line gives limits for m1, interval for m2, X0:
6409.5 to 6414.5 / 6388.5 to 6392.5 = 40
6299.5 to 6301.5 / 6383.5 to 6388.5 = 10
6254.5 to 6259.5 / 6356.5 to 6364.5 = 43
